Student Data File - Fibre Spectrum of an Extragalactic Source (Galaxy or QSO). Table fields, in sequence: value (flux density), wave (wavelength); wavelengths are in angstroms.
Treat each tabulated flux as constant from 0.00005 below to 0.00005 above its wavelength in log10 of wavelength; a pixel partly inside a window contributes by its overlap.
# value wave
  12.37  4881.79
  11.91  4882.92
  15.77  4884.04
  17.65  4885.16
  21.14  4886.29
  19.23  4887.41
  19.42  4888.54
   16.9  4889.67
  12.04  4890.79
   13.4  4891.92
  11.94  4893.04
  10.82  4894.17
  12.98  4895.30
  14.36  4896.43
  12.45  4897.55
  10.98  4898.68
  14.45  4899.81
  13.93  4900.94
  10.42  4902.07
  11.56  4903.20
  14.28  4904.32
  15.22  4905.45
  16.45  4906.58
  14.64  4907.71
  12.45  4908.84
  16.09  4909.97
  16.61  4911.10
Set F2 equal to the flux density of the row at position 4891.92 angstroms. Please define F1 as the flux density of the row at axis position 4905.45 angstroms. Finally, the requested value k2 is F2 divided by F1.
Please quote 0.88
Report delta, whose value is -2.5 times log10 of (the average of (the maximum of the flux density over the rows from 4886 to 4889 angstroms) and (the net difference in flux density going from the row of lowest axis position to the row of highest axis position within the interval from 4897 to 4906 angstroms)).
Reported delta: -2.7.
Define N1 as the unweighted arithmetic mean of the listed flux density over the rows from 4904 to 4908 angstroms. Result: 15.1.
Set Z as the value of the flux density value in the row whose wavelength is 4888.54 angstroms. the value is 19.42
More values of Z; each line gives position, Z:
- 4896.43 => 14.36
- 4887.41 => 19.23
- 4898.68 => 10.98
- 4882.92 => 11.91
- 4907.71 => 14.64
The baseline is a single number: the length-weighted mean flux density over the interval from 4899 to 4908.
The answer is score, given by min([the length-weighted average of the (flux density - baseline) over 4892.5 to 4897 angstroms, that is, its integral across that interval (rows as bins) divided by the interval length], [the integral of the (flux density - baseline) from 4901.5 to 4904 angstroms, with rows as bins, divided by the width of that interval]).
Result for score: -2.5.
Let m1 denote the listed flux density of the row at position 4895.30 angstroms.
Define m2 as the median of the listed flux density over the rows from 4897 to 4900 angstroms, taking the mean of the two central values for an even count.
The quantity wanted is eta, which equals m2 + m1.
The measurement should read 25.4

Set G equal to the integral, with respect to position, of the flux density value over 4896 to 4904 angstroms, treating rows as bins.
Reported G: 101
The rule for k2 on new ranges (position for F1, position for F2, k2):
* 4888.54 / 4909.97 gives 0.83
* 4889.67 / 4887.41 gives 1.14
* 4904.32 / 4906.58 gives 1.15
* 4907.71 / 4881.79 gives 0.84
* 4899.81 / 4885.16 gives 1.22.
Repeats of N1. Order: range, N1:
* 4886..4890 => 19.2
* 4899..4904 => 12.6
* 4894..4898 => 12.7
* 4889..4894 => 13.6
